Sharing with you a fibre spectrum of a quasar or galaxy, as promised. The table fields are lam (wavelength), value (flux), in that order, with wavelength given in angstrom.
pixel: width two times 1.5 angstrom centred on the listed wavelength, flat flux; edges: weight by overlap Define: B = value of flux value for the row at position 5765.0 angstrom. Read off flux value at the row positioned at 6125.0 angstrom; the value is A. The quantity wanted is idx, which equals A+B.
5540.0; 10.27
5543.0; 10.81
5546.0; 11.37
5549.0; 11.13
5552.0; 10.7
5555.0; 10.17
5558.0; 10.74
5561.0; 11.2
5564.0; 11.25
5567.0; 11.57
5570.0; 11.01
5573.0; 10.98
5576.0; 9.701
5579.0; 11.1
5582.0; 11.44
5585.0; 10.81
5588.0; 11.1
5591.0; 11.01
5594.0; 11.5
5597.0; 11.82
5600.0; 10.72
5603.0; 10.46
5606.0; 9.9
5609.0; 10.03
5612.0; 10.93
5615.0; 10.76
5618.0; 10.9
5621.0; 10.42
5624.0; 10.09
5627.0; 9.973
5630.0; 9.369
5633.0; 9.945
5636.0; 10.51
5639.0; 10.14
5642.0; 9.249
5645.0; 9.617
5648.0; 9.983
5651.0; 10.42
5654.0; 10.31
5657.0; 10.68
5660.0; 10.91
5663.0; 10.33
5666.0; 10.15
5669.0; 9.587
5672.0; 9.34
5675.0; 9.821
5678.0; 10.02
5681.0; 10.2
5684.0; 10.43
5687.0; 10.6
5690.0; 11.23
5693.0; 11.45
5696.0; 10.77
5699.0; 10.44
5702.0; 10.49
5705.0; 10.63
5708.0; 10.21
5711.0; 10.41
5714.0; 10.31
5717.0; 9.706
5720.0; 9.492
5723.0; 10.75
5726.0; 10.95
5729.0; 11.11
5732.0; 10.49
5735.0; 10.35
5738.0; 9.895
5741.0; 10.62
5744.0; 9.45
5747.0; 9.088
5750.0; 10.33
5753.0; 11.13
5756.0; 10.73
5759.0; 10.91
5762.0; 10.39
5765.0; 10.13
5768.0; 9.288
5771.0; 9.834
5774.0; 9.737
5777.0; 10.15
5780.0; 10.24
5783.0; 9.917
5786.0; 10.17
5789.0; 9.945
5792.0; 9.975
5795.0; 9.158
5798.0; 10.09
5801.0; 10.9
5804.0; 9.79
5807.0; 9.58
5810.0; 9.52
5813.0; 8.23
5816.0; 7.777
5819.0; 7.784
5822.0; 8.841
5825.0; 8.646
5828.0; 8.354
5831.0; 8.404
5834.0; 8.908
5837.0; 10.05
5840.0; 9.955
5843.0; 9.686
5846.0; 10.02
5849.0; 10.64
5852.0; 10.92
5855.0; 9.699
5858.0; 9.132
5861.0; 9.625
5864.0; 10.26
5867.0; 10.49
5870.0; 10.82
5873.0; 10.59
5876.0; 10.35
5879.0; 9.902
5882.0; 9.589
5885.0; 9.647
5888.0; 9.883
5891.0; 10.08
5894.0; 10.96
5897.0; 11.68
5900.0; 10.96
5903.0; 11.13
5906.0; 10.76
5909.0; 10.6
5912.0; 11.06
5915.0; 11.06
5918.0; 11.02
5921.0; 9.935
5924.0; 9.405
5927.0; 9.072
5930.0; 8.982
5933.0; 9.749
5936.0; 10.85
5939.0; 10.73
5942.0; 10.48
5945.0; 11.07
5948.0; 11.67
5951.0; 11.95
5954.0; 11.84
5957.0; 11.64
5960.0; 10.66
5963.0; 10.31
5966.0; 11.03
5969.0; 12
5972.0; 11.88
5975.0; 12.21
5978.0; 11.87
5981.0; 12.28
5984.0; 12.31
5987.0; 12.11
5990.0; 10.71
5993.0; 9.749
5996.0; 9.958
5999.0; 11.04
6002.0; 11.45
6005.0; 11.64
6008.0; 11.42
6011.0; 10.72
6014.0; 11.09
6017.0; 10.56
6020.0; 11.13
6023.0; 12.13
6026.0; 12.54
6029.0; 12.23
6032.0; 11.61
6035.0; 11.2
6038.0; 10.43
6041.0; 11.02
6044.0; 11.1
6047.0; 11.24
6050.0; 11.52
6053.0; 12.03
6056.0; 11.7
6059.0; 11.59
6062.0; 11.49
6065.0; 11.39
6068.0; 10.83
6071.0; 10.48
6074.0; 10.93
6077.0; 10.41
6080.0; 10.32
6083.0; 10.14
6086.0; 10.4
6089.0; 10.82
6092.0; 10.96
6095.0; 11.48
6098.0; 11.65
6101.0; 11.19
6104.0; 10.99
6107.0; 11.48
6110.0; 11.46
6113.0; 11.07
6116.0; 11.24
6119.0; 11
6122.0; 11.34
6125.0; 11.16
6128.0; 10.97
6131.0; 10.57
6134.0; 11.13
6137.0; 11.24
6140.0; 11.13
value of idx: 21.3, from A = 11.16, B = 10.13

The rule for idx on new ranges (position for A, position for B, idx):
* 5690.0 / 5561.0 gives 22.4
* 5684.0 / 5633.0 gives 20.4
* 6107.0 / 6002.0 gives 22.9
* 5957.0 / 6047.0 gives 22.9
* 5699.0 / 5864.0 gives 20.7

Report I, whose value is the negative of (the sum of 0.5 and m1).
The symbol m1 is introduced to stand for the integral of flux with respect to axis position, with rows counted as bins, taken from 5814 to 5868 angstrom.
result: -507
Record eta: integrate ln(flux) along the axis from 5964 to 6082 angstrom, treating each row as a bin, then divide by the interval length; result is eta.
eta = 2.42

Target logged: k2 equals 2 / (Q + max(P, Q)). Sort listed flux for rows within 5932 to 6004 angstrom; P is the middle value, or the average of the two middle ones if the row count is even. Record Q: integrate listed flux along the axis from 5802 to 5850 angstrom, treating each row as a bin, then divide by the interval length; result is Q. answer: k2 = 0.0980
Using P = 11.3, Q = 9.1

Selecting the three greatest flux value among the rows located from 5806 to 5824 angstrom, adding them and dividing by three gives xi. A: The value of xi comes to 9.31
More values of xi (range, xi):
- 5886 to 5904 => 11.26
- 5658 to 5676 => 10.46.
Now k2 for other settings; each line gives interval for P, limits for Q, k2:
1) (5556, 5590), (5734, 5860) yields 0.0961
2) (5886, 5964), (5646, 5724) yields 0.0946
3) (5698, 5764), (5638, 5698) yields 0.0967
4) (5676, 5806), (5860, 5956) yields 0.0951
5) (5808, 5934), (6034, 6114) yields 0.0902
